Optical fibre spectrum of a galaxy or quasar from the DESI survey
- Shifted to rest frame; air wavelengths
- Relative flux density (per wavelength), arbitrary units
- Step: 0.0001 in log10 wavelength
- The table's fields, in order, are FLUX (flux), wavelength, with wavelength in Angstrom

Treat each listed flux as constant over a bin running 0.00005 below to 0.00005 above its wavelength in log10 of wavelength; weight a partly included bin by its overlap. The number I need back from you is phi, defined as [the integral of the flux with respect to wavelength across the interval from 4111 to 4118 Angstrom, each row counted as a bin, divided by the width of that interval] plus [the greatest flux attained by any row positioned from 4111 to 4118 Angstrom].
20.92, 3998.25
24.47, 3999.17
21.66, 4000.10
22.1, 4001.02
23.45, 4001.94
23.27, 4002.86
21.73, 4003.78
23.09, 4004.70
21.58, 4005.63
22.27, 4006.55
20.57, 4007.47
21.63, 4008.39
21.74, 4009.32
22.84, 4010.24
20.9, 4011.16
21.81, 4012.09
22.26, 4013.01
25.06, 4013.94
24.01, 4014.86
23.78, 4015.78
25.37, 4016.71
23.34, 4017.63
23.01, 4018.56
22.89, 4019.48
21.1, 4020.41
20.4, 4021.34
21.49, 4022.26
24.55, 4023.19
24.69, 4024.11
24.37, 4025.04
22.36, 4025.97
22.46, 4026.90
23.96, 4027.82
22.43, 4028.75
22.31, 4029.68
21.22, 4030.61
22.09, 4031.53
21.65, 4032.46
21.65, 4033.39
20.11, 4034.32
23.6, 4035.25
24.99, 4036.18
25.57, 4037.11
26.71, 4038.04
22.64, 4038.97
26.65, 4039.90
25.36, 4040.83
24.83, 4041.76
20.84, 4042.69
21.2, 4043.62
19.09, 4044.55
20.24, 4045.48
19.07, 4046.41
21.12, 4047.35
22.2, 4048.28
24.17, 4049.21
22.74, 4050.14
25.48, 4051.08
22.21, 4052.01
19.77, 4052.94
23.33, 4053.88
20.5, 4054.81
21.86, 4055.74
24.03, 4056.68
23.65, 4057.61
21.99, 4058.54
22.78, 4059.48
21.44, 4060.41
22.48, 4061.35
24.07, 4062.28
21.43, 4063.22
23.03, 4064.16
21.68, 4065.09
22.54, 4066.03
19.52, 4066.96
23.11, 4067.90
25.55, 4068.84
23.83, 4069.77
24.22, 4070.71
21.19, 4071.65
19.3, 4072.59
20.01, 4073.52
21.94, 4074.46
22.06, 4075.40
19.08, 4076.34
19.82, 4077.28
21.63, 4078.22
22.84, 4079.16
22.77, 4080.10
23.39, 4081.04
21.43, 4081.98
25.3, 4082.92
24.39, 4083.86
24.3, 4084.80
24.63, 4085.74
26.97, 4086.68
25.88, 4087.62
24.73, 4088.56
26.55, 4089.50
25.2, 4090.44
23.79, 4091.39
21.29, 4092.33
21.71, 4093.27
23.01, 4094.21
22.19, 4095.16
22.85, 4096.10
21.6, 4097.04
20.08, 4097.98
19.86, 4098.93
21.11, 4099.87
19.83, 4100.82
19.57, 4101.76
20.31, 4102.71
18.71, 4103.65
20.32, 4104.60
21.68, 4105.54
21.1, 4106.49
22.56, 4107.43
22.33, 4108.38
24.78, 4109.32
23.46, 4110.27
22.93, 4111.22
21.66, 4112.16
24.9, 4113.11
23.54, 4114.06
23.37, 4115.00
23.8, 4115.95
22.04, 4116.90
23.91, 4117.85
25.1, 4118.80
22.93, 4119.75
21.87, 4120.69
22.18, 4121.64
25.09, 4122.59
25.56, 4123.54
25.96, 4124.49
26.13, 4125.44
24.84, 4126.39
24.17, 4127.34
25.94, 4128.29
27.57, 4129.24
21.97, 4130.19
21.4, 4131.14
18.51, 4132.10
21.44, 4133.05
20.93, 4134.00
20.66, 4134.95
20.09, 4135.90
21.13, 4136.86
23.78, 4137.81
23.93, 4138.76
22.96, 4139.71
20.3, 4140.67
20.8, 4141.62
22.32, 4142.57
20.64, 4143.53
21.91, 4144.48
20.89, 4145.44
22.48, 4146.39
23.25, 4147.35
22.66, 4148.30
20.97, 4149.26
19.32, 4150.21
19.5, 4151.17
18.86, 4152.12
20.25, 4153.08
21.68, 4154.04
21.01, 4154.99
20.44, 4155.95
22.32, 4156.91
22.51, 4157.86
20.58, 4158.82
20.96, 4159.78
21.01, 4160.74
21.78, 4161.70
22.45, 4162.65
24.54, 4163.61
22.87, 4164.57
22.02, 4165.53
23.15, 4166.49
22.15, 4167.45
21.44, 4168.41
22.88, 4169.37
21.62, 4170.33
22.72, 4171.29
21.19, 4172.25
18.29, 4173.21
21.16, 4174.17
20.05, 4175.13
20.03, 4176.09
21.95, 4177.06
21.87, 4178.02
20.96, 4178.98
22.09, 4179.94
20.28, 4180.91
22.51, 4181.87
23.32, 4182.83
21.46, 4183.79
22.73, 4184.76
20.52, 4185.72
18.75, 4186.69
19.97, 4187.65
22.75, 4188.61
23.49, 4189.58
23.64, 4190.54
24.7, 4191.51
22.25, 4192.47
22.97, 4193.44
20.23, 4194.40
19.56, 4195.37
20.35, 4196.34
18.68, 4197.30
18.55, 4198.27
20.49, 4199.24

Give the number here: 48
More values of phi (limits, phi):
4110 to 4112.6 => 46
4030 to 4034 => 44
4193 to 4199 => 43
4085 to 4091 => 53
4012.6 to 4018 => 49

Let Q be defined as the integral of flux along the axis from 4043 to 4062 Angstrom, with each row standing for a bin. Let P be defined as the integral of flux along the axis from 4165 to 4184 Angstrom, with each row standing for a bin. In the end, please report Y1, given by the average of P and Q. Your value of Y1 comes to 414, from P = 410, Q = 418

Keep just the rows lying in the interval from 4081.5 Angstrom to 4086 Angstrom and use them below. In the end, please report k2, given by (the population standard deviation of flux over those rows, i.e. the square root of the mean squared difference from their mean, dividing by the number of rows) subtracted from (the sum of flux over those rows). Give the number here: 119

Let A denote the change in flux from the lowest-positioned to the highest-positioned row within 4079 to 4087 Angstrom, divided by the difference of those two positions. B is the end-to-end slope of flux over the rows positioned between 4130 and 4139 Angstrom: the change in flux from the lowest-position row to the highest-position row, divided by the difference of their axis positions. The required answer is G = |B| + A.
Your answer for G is 0.8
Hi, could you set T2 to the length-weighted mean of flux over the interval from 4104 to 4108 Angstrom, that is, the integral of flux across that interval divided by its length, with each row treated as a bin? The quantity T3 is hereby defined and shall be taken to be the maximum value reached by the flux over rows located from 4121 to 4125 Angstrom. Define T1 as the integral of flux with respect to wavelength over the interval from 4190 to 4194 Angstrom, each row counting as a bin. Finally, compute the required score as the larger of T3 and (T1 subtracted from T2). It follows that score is 26.0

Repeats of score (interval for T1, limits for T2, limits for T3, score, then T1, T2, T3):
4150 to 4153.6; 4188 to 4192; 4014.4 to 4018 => 25.4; 70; 23.5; 25.37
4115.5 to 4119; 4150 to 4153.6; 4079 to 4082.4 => 23.4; 82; 19.5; 23.39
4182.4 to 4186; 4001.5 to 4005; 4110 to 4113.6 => 24.9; 79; 22.9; 24.9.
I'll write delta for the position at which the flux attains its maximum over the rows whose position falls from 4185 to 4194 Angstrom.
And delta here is 4191.51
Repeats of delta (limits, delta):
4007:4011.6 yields 4010.24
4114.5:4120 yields 4118.80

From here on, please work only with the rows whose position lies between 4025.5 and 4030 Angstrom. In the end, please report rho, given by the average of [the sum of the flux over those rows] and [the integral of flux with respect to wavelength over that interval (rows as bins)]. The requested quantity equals 108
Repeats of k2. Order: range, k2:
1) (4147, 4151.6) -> 104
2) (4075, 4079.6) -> 104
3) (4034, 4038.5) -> 119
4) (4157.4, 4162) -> 106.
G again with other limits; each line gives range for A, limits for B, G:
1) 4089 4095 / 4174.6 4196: -0.7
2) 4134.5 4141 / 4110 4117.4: 0.2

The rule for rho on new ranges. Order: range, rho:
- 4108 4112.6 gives 111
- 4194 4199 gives 97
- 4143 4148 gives 109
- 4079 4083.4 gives 109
